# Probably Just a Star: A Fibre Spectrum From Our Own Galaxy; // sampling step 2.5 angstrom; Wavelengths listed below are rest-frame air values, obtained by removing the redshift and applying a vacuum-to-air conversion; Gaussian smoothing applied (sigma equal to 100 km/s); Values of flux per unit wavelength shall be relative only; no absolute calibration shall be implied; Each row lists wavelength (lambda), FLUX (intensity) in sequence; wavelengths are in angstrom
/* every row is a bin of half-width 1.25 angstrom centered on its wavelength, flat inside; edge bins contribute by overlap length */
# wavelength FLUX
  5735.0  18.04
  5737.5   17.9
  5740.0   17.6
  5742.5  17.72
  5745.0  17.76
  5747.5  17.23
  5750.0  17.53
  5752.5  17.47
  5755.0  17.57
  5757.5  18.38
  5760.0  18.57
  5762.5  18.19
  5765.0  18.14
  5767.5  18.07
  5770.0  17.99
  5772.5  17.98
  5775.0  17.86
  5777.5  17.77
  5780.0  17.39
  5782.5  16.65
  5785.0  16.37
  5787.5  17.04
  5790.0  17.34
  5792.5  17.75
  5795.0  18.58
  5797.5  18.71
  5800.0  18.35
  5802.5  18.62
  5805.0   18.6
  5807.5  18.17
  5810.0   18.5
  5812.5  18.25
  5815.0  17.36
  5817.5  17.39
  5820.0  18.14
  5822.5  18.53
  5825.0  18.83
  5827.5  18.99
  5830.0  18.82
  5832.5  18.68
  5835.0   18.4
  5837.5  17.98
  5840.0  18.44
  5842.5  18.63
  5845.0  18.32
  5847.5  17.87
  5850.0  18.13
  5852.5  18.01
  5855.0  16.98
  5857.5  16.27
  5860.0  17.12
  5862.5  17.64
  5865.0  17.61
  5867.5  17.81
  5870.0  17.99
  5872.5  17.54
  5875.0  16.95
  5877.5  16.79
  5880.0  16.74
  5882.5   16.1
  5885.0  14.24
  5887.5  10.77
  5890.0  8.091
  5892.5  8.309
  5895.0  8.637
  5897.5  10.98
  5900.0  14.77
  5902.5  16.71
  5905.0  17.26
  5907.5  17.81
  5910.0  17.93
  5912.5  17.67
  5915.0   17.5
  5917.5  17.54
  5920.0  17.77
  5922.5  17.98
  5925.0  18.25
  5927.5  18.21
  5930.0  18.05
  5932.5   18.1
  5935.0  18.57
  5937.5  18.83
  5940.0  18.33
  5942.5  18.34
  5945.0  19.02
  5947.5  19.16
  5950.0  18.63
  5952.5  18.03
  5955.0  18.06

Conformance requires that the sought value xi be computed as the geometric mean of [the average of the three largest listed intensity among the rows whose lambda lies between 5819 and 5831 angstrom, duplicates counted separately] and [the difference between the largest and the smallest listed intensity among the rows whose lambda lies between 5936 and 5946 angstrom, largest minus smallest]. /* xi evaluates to 3.6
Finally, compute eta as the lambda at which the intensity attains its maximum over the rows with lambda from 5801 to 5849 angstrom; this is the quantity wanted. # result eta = 5827.5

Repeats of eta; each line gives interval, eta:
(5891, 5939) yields 5937.5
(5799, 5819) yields 5802.5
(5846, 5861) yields 5850.0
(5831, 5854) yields 5832.5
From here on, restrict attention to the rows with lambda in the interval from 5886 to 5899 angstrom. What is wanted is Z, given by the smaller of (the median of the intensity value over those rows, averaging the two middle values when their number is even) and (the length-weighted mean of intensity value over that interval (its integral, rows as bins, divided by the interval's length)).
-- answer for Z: 8.6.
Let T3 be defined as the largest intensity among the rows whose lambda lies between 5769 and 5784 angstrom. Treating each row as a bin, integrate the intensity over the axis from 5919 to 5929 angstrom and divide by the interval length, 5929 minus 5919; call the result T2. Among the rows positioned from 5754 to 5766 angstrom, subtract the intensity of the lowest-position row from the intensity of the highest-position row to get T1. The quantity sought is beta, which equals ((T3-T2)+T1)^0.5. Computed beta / 0.71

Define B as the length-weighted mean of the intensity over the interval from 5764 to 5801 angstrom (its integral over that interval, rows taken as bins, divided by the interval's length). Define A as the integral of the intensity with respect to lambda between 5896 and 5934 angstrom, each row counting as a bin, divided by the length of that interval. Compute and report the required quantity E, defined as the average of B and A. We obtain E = 17.4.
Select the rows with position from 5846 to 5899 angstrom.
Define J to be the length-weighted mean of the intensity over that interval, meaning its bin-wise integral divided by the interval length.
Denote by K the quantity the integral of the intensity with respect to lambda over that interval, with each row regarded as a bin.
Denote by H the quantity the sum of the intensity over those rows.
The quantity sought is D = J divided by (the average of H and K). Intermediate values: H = 321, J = 15.3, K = 810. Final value 0.027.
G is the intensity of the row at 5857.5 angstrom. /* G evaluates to 16.27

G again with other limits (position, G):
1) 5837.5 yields 17.98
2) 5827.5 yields 18.99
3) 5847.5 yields 17.87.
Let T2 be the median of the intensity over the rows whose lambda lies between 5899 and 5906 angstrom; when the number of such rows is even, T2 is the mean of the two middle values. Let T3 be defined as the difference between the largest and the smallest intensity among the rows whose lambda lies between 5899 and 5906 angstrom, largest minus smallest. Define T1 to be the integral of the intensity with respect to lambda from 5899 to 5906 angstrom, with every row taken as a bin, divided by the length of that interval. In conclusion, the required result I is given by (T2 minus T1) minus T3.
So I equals -2.0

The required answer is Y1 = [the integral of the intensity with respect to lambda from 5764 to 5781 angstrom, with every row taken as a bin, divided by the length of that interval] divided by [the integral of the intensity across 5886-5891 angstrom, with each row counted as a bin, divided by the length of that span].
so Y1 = 1.84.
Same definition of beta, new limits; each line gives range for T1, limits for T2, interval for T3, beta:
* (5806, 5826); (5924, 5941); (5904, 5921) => 0.50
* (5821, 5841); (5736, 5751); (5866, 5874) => 0.52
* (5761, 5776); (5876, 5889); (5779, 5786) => 1.49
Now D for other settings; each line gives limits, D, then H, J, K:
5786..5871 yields 0.017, 614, 18.0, 1534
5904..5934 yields 0.048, 214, 17.9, 536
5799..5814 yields 0.095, 110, 18.4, 276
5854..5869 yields 0.095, 103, 17.3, 259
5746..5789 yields 0.033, 300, 17.7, 759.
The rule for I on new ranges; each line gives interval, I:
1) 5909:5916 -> -0.5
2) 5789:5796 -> -1.4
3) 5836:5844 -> -0.6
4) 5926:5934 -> -0.2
